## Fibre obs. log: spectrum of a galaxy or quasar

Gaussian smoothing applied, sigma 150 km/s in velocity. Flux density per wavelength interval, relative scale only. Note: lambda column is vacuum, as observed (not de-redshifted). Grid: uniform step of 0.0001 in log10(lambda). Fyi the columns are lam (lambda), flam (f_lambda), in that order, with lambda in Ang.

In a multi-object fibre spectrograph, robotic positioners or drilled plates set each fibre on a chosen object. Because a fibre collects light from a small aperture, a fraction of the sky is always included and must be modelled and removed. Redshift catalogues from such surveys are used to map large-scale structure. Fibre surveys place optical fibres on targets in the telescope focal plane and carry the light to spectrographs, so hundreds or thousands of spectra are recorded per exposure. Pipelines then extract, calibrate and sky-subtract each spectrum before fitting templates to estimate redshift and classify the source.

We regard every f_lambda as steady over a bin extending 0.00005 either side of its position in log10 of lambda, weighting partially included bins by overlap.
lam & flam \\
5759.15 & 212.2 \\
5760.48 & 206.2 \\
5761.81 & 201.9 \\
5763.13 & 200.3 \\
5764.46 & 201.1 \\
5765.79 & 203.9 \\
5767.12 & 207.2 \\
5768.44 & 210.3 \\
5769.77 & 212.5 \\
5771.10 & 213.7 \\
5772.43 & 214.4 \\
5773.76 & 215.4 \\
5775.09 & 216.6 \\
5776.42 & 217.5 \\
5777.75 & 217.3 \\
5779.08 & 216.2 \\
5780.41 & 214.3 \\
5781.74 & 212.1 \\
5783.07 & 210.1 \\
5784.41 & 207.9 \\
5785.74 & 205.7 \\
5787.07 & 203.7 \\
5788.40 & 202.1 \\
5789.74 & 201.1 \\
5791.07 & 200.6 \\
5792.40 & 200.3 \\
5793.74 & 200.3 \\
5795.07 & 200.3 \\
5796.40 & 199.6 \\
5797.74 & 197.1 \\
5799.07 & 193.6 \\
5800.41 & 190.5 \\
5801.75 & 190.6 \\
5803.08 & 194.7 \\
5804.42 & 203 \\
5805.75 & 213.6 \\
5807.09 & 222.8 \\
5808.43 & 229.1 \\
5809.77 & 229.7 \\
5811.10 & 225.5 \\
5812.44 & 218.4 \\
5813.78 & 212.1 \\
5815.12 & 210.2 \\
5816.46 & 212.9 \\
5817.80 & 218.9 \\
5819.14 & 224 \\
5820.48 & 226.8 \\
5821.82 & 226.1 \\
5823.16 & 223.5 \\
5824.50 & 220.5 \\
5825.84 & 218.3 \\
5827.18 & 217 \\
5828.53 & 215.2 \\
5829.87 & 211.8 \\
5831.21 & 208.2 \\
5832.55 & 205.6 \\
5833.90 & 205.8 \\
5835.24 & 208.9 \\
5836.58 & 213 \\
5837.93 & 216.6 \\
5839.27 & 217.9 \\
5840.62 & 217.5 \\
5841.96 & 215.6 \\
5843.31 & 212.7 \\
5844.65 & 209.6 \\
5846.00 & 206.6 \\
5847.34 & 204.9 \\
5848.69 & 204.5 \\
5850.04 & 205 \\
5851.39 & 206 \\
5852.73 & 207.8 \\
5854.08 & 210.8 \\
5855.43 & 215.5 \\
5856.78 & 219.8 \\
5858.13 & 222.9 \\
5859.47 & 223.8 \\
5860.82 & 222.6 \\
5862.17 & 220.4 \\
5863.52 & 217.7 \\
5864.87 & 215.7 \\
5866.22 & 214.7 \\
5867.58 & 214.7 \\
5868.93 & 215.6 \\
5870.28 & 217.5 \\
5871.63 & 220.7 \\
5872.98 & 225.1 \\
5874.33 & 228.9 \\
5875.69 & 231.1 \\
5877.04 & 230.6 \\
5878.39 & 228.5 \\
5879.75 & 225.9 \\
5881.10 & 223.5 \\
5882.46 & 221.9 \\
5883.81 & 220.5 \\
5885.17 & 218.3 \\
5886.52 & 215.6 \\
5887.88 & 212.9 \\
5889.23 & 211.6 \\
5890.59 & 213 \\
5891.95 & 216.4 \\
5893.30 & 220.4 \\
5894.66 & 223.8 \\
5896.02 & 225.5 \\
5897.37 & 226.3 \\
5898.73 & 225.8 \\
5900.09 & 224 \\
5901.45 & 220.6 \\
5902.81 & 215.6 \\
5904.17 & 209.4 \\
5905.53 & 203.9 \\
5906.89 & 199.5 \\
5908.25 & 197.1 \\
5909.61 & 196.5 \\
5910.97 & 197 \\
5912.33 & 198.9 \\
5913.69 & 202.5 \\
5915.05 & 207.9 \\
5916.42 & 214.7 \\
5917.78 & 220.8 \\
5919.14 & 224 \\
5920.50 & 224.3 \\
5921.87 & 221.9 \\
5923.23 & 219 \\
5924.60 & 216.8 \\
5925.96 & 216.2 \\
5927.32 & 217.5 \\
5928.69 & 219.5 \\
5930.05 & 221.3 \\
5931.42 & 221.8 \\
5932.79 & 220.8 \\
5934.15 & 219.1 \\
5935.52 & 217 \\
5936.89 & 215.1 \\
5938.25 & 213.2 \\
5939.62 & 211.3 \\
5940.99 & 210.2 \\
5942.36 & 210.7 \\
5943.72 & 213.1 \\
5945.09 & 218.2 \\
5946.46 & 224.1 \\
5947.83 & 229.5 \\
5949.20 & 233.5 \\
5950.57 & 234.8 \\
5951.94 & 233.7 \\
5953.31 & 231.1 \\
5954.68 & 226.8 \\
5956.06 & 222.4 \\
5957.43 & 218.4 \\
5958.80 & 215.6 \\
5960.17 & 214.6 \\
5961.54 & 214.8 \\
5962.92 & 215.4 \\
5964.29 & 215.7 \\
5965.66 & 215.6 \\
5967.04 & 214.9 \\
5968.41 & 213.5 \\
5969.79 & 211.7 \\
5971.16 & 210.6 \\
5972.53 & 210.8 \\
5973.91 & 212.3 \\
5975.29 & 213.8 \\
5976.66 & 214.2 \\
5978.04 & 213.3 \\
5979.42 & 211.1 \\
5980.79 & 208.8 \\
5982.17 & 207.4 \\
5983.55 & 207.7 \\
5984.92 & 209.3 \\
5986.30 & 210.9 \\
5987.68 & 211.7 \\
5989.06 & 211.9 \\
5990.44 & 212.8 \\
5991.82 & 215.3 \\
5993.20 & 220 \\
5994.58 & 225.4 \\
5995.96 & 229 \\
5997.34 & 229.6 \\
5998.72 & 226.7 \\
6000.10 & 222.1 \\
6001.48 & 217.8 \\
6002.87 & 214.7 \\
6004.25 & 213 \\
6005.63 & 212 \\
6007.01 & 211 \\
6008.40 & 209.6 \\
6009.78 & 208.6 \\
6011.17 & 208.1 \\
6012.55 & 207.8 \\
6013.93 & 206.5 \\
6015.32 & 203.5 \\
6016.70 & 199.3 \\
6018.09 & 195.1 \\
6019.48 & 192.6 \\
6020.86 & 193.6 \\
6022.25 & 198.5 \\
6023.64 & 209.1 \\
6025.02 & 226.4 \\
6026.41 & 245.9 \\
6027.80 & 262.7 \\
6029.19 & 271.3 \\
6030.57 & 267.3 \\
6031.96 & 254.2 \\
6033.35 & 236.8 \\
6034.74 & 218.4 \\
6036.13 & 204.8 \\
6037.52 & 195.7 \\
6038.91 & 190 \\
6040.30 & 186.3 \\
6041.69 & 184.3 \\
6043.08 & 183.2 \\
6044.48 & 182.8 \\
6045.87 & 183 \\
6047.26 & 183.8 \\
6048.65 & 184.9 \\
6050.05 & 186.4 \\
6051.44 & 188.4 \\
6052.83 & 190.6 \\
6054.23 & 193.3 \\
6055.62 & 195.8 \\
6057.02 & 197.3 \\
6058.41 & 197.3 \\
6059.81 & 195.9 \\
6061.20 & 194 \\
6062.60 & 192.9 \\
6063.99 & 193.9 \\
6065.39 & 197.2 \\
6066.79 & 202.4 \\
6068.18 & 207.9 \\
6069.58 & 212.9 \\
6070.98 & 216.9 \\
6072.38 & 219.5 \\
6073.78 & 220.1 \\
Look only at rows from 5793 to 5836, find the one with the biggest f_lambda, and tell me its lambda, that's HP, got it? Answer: 5809.77 Ang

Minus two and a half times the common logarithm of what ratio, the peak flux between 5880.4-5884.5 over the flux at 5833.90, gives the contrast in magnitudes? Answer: -0.090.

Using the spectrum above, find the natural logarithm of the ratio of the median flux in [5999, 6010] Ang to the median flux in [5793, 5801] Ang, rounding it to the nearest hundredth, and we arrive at 0.07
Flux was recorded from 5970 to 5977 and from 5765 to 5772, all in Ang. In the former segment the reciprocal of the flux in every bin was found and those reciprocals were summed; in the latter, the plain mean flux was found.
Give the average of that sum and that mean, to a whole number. 105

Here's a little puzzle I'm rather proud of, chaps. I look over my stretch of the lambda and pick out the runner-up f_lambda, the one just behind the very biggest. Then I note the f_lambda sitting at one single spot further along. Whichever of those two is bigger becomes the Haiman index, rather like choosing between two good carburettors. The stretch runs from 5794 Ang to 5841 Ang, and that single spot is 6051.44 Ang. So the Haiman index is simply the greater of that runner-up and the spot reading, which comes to 229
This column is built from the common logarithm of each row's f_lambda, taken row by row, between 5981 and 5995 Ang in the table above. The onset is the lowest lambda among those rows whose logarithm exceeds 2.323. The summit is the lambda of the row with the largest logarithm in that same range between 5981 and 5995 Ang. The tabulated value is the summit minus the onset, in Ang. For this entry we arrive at 8.3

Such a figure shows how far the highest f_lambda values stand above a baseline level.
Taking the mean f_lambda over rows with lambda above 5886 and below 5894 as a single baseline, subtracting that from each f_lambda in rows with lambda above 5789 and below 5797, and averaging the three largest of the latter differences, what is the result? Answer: -14.3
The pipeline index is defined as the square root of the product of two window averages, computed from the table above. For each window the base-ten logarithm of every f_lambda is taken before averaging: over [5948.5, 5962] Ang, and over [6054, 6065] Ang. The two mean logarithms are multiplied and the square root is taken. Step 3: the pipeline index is 2.32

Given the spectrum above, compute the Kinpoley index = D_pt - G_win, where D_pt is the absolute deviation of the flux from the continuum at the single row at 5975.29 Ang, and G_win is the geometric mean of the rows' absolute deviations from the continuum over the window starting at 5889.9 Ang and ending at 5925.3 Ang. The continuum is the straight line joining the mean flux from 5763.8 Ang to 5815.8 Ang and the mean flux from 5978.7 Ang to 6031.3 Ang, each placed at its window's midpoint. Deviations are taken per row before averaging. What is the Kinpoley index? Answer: -5.5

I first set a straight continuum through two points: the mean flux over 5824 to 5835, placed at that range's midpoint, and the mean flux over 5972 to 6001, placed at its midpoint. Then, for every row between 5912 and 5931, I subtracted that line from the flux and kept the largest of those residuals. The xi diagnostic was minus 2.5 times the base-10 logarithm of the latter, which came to -2.5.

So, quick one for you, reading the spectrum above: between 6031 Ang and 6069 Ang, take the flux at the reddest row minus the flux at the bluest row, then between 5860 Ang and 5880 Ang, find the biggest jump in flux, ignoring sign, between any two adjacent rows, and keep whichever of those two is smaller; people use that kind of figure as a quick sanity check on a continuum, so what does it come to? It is -46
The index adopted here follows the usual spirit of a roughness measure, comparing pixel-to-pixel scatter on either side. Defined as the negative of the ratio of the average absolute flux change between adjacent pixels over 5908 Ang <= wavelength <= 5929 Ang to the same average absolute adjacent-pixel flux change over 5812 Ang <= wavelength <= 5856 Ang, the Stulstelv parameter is -1.0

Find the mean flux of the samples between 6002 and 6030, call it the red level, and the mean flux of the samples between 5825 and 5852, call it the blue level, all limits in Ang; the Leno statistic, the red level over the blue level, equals 1.02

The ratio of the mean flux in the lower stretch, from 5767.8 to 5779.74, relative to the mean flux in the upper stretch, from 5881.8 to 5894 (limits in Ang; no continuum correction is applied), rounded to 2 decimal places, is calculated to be 0.99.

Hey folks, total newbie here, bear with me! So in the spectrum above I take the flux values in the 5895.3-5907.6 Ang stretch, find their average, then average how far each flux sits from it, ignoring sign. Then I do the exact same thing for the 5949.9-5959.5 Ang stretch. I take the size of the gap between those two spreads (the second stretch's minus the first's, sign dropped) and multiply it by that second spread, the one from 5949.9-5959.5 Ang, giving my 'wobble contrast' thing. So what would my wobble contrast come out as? 14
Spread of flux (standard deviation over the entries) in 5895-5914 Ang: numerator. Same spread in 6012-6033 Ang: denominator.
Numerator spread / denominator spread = 0.41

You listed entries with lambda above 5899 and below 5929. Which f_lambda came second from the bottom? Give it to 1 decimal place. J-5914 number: 197.0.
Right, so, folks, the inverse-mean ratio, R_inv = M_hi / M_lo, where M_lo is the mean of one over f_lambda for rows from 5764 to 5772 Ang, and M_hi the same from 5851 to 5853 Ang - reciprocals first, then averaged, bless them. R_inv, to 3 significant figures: 1.01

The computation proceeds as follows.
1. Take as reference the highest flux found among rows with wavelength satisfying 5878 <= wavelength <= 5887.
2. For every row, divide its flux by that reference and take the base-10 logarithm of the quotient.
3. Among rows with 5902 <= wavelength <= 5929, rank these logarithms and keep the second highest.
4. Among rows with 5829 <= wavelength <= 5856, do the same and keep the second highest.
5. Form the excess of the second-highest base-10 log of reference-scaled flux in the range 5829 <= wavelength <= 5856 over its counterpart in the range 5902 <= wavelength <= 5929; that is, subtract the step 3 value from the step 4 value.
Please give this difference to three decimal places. -0.013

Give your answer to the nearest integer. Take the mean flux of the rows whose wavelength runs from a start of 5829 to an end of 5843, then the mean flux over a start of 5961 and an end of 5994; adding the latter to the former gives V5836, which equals 425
